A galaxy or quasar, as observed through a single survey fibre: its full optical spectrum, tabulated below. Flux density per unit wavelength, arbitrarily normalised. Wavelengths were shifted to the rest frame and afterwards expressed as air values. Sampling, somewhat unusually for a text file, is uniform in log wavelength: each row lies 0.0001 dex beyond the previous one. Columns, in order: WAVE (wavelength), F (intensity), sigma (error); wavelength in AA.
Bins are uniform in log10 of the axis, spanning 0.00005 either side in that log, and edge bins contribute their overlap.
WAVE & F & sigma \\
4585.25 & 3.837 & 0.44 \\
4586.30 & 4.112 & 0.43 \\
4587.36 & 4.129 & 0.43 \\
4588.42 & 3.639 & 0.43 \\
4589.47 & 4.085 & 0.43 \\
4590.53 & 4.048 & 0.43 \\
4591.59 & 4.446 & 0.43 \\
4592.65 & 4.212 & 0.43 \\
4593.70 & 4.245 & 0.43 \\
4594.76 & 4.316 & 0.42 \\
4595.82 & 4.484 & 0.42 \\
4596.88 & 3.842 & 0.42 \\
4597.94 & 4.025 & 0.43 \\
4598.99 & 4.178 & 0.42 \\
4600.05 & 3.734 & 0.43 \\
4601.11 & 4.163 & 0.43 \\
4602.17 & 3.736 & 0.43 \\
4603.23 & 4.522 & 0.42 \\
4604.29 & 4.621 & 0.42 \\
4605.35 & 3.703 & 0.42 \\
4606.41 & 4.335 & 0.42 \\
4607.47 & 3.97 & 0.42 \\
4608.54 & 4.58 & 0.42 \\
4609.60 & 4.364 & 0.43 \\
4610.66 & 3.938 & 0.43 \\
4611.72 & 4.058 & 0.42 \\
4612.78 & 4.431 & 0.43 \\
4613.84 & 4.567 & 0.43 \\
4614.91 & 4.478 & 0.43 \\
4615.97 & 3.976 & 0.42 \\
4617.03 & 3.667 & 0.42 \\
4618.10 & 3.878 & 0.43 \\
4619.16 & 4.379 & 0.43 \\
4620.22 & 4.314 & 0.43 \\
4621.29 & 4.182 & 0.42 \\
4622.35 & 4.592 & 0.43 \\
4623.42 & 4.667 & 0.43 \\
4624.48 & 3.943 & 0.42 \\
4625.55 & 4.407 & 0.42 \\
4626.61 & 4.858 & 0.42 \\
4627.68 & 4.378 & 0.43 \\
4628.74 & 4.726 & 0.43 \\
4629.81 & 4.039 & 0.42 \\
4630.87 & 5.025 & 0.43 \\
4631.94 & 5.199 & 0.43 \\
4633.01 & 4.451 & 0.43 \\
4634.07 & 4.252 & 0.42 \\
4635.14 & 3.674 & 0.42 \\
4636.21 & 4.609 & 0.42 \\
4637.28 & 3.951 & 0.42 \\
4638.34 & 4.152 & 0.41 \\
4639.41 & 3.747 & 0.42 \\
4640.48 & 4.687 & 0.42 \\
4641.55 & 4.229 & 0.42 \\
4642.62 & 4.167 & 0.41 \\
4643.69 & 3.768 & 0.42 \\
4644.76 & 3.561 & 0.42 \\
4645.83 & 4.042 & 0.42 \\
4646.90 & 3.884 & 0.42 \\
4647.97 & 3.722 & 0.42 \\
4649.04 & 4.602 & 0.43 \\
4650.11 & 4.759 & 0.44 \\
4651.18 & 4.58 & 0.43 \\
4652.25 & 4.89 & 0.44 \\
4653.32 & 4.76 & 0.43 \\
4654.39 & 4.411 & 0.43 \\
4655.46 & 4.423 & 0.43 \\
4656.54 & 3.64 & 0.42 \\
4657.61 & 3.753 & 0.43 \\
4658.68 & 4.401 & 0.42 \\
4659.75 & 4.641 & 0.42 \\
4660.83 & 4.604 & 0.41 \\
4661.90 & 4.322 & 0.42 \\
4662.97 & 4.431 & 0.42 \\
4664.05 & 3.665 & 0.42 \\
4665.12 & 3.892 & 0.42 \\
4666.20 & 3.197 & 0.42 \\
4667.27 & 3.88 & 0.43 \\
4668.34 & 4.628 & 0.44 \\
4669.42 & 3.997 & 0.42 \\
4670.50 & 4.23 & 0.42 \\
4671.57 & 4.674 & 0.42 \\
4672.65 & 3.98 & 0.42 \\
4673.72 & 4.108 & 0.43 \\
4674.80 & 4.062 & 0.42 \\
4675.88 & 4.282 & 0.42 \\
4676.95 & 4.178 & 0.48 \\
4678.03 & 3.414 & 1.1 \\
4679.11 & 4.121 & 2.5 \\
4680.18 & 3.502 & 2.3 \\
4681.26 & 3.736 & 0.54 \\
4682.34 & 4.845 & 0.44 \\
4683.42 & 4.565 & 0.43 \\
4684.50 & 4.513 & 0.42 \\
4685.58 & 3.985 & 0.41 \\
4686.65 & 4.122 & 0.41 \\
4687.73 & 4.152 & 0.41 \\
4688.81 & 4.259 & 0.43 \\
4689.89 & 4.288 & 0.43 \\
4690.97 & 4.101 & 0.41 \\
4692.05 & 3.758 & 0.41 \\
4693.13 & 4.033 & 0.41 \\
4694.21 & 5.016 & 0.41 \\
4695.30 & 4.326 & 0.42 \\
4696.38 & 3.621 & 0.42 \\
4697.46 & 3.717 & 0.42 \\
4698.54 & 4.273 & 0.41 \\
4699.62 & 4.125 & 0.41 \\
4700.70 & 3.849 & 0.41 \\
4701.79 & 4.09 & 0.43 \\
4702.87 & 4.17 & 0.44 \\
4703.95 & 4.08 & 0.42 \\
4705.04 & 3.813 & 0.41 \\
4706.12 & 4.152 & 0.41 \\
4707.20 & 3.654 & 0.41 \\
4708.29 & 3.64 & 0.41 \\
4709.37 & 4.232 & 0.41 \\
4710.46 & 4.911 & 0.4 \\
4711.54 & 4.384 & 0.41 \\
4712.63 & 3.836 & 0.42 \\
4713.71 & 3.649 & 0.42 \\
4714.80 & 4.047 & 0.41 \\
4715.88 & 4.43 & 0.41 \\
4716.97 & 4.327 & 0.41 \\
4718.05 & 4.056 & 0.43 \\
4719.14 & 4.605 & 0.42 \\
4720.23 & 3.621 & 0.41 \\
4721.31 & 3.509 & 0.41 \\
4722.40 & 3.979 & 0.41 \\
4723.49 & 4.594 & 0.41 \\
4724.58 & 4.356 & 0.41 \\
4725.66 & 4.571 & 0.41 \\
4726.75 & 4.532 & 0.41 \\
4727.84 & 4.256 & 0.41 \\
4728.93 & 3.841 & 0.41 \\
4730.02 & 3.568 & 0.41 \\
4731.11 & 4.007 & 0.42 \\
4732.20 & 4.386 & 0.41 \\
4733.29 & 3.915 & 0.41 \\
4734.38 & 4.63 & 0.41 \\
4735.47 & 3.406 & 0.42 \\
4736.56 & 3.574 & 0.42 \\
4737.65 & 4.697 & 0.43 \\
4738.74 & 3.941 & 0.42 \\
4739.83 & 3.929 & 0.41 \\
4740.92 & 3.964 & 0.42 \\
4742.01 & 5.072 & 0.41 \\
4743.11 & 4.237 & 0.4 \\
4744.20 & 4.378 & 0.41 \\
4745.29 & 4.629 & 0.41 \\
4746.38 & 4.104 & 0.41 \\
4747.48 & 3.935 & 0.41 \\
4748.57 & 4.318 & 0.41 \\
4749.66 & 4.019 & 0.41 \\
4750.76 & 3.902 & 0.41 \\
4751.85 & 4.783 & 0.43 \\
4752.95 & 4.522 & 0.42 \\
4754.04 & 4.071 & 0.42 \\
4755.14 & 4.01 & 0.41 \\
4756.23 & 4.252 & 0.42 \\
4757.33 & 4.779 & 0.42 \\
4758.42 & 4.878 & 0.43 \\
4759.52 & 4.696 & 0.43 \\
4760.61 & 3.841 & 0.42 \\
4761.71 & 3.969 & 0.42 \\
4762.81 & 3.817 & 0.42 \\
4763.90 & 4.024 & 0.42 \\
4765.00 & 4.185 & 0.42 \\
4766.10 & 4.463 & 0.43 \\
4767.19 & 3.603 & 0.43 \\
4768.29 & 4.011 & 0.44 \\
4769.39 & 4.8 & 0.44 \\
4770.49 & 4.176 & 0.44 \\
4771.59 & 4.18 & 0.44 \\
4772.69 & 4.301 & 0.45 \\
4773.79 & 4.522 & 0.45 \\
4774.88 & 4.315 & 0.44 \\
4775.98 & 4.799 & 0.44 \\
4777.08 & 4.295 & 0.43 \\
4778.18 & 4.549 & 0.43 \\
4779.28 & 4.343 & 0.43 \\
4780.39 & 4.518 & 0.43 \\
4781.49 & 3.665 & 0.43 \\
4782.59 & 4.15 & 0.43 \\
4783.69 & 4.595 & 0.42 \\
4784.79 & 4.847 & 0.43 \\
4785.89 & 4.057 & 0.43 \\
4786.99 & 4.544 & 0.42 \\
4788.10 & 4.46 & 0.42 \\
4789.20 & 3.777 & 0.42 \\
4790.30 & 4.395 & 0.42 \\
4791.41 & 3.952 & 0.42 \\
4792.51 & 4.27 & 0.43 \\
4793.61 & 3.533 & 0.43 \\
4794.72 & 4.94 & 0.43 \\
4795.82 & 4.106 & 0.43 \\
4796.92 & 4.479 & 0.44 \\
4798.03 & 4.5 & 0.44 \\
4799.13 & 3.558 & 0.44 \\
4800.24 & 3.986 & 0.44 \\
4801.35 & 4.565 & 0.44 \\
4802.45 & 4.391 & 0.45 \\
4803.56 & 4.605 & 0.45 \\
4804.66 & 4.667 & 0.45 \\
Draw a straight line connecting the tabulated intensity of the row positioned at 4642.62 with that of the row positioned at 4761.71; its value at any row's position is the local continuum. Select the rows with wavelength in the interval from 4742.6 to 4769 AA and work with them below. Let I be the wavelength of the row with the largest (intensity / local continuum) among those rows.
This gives 4758.42 AA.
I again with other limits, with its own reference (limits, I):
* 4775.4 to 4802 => 4794.72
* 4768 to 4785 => 4784.79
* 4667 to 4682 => 4671.57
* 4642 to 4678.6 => 4652.25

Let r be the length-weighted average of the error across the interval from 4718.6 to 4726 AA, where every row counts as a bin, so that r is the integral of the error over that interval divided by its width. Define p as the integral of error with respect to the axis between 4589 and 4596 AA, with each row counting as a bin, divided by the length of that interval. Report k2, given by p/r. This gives 1.038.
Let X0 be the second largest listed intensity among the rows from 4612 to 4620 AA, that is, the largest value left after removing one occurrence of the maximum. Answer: 4.478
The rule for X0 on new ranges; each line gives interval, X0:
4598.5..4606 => 4.522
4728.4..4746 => 4.697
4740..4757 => 4.783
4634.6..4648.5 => 4.609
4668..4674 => 4.628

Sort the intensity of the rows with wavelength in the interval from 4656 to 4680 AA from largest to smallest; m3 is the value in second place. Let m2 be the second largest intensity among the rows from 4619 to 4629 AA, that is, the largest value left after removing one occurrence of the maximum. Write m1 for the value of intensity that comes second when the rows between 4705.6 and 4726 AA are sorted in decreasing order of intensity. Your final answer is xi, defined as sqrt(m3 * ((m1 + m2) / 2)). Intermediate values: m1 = 4.605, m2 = 4.726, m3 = 4.641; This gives 4.65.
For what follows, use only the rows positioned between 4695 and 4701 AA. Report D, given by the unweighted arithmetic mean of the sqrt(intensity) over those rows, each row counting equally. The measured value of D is 2.00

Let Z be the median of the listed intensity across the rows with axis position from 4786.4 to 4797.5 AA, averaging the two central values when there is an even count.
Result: 4.33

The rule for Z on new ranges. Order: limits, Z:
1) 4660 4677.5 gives 4.14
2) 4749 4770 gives 4.07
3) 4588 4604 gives 4.16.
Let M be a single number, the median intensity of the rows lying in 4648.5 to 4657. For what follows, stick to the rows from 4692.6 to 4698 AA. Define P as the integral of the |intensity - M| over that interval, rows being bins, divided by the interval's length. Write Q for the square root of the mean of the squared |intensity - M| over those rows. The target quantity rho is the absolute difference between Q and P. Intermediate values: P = 0.62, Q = 0.67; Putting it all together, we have 0.055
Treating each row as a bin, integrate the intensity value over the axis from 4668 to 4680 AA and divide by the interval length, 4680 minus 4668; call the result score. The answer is 4.12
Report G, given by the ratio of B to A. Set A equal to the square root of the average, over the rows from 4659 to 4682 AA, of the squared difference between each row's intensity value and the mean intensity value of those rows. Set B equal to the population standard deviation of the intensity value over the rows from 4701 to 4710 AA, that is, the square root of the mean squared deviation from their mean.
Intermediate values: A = 0.40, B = 0.22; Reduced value 0.6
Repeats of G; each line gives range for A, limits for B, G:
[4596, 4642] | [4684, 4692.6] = 0.6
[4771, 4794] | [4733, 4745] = 1.4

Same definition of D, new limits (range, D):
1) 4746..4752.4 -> 2.04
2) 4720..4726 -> 2.02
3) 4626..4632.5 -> 2.17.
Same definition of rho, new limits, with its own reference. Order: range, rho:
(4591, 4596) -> 0.009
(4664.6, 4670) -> 0.128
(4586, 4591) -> 0.023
